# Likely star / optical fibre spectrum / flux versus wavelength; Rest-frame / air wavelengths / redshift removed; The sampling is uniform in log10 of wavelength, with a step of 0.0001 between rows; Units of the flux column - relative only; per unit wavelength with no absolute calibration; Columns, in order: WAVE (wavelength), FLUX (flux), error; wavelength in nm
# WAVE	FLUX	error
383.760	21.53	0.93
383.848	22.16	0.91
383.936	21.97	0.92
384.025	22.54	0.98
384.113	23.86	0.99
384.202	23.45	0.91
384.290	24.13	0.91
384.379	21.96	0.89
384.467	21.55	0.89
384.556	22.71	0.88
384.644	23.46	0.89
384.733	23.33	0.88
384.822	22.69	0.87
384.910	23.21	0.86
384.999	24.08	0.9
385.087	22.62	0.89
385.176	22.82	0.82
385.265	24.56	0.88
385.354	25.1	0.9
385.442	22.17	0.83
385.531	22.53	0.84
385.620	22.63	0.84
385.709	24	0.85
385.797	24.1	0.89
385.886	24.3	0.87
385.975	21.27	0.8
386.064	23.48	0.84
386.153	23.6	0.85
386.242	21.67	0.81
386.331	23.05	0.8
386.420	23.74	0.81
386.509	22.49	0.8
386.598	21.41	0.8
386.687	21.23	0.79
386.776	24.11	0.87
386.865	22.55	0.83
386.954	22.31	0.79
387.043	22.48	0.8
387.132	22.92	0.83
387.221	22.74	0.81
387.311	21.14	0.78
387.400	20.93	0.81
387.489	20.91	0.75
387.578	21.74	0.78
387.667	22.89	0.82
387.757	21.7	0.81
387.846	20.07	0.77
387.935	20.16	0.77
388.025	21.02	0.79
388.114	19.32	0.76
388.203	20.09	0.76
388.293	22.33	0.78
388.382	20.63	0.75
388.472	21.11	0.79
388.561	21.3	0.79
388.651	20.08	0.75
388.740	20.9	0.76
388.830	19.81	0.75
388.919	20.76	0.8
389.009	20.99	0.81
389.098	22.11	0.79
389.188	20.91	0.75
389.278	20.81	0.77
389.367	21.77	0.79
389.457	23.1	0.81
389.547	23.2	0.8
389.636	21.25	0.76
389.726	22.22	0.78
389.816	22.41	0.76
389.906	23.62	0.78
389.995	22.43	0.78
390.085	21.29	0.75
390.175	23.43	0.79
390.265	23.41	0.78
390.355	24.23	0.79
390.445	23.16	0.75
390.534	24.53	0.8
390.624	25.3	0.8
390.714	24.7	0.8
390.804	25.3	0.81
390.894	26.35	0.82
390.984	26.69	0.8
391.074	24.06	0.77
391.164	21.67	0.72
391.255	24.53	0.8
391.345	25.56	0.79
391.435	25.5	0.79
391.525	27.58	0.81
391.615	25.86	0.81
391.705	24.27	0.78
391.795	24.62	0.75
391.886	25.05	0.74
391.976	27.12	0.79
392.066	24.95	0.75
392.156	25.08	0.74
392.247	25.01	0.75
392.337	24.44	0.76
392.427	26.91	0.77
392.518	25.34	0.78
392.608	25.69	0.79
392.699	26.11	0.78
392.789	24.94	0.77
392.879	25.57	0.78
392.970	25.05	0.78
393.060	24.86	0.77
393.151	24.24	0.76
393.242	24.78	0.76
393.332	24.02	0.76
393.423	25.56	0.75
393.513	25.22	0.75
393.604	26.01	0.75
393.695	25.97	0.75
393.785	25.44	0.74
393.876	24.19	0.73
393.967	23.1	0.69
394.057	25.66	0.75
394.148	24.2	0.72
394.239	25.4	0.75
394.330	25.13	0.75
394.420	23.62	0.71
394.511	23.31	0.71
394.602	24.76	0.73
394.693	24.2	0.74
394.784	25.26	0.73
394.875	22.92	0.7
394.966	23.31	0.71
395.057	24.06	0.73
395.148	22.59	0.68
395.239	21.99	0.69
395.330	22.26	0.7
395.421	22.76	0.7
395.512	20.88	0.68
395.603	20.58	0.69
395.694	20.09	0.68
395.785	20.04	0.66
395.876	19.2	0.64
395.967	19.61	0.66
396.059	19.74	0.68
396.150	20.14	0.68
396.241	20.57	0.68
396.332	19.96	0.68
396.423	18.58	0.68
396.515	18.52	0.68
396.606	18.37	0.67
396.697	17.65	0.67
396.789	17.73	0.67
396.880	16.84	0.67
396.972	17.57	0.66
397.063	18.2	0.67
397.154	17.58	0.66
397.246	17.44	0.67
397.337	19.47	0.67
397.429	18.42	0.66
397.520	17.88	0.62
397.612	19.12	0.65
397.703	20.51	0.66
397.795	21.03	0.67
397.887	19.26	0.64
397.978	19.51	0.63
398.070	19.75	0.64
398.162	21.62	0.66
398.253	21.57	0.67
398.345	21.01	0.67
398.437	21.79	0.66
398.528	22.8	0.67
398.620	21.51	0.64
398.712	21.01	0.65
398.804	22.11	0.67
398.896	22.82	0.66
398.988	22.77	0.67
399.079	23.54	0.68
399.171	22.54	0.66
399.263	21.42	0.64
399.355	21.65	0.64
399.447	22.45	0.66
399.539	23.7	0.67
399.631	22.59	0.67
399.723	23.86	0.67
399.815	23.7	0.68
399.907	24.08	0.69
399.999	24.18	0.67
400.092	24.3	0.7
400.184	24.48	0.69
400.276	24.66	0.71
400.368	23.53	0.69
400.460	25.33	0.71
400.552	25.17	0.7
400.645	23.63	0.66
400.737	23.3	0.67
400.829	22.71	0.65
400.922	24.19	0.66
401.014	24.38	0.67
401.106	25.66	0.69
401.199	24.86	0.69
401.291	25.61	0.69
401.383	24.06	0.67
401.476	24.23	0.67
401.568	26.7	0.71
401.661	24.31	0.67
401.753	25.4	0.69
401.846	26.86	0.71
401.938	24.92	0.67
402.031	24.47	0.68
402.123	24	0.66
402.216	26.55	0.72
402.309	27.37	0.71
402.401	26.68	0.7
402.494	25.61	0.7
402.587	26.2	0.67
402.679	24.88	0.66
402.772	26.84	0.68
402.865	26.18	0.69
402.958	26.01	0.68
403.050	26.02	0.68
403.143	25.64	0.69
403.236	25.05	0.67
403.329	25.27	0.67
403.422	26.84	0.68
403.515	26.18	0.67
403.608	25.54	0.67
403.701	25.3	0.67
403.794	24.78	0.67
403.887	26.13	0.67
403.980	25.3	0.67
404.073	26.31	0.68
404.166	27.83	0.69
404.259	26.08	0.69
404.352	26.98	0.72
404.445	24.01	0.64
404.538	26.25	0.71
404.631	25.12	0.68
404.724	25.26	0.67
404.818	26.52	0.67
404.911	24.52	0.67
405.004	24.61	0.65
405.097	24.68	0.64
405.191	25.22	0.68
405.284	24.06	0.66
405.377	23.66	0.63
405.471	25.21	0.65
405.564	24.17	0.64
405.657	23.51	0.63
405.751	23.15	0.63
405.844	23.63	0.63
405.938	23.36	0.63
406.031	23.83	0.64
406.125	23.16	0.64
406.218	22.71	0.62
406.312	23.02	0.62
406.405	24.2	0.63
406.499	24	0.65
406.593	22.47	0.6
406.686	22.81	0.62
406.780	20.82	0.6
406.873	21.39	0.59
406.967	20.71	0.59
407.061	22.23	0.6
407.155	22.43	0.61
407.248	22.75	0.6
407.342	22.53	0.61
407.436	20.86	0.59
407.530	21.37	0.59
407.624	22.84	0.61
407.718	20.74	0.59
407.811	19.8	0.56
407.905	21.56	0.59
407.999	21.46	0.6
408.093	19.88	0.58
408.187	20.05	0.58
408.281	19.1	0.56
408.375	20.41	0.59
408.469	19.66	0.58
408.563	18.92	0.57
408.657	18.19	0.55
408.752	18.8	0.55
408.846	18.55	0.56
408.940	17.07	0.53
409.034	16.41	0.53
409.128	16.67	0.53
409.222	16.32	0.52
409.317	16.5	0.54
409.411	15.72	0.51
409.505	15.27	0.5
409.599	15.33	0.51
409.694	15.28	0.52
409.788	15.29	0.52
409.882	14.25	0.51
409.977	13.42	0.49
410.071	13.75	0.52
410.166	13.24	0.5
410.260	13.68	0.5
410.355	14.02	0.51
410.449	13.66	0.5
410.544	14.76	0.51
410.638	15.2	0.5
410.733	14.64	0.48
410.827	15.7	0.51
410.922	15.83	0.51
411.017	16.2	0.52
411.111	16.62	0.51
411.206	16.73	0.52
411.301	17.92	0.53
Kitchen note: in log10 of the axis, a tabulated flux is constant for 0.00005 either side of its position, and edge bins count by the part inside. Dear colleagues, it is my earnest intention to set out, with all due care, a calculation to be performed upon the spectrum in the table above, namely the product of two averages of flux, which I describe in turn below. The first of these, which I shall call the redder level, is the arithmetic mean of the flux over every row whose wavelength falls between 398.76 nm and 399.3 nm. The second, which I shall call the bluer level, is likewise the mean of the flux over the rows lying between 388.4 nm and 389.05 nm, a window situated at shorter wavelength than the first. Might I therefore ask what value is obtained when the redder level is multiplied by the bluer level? 467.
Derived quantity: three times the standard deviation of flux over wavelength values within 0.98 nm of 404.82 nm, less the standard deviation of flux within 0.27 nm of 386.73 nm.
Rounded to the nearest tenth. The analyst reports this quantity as 2.7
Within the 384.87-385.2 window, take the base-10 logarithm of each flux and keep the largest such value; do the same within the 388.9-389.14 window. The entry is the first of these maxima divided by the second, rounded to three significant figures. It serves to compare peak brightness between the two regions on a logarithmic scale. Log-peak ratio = 1.03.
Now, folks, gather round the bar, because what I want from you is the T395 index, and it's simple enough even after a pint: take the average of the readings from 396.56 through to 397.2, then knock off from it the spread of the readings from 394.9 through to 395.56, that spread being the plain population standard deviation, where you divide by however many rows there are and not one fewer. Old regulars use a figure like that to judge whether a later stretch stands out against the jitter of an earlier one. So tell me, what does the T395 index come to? 17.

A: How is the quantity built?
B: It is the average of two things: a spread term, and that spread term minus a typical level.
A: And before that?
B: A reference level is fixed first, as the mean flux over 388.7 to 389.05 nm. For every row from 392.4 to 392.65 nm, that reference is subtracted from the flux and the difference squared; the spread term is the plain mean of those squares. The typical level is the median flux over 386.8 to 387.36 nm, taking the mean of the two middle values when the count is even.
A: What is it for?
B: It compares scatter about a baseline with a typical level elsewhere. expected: 18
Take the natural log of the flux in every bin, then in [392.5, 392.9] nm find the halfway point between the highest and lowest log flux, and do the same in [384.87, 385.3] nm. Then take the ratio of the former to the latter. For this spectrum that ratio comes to 1.03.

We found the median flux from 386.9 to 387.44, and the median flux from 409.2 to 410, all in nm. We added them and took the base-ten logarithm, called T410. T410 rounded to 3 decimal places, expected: 1.576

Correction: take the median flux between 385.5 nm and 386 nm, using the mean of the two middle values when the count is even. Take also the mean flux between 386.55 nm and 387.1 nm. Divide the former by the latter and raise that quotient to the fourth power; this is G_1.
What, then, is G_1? 1.18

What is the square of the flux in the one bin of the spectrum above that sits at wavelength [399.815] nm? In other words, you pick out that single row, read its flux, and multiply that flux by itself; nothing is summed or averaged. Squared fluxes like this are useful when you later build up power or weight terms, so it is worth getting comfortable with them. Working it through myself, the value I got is 562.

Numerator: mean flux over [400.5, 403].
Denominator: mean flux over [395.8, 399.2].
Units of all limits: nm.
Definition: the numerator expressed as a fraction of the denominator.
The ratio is 1.26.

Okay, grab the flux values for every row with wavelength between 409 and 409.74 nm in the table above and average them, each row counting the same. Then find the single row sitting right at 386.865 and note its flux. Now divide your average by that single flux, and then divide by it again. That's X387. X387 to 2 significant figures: 0.031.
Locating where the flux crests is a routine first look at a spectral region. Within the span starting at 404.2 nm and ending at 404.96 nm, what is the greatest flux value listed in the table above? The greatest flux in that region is 26.98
